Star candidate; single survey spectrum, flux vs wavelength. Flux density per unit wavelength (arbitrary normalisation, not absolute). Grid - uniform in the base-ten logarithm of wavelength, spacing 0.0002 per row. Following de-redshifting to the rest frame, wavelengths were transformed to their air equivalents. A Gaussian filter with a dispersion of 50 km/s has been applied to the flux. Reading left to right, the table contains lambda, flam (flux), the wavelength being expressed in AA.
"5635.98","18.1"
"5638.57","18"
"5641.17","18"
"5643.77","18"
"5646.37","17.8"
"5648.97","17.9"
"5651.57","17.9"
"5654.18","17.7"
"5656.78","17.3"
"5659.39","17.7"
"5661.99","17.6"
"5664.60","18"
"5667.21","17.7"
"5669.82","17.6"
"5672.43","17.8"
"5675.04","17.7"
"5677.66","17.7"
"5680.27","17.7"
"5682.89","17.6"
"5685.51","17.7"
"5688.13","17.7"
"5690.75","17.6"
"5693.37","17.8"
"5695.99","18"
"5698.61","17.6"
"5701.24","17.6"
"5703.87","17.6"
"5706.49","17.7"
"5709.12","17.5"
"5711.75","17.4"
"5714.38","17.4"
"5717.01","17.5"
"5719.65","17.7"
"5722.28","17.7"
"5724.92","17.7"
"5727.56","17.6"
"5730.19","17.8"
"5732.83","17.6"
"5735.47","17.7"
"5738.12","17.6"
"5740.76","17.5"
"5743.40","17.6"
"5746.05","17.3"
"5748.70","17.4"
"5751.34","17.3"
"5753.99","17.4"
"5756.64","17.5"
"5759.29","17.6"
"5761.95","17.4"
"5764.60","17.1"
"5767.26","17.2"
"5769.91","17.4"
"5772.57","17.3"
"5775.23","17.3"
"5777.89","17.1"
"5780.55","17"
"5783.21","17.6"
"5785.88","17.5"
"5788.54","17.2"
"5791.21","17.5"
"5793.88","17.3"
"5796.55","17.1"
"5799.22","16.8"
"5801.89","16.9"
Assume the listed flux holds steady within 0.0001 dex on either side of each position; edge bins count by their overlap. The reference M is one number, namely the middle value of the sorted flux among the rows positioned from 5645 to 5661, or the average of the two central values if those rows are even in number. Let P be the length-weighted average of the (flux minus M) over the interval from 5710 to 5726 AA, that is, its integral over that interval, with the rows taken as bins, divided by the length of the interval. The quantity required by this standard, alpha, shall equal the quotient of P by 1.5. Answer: -0.12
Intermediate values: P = -0.19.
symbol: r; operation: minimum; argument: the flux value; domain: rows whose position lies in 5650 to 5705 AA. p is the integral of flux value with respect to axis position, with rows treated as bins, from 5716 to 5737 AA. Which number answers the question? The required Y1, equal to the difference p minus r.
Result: 353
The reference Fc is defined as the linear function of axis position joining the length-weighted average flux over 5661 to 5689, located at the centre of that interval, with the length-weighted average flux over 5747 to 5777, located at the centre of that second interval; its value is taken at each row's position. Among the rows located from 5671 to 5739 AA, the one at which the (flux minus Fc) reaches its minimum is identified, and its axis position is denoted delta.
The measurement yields 5711.75 AA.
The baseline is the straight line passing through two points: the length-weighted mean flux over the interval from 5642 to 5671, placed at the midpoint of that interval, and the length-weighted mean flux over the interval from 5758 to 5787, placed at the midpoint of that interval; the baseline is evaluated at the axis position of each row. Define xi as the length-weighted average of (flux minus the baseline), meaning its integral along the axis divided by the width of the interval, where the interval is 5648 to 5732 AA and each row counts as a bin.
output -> 0.05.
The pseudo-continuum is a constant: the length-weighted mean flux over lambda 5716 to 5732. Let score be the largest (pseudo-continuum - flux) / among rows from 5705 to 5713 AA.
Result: 0.27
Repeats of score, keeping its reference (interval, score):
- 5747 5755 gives 0.37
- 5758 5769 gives 0.57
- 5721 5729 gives 0.07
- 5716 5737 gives 0.17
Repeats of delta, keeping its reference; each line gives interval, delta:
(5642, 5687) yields 5656.78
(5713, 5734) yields 5714.38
